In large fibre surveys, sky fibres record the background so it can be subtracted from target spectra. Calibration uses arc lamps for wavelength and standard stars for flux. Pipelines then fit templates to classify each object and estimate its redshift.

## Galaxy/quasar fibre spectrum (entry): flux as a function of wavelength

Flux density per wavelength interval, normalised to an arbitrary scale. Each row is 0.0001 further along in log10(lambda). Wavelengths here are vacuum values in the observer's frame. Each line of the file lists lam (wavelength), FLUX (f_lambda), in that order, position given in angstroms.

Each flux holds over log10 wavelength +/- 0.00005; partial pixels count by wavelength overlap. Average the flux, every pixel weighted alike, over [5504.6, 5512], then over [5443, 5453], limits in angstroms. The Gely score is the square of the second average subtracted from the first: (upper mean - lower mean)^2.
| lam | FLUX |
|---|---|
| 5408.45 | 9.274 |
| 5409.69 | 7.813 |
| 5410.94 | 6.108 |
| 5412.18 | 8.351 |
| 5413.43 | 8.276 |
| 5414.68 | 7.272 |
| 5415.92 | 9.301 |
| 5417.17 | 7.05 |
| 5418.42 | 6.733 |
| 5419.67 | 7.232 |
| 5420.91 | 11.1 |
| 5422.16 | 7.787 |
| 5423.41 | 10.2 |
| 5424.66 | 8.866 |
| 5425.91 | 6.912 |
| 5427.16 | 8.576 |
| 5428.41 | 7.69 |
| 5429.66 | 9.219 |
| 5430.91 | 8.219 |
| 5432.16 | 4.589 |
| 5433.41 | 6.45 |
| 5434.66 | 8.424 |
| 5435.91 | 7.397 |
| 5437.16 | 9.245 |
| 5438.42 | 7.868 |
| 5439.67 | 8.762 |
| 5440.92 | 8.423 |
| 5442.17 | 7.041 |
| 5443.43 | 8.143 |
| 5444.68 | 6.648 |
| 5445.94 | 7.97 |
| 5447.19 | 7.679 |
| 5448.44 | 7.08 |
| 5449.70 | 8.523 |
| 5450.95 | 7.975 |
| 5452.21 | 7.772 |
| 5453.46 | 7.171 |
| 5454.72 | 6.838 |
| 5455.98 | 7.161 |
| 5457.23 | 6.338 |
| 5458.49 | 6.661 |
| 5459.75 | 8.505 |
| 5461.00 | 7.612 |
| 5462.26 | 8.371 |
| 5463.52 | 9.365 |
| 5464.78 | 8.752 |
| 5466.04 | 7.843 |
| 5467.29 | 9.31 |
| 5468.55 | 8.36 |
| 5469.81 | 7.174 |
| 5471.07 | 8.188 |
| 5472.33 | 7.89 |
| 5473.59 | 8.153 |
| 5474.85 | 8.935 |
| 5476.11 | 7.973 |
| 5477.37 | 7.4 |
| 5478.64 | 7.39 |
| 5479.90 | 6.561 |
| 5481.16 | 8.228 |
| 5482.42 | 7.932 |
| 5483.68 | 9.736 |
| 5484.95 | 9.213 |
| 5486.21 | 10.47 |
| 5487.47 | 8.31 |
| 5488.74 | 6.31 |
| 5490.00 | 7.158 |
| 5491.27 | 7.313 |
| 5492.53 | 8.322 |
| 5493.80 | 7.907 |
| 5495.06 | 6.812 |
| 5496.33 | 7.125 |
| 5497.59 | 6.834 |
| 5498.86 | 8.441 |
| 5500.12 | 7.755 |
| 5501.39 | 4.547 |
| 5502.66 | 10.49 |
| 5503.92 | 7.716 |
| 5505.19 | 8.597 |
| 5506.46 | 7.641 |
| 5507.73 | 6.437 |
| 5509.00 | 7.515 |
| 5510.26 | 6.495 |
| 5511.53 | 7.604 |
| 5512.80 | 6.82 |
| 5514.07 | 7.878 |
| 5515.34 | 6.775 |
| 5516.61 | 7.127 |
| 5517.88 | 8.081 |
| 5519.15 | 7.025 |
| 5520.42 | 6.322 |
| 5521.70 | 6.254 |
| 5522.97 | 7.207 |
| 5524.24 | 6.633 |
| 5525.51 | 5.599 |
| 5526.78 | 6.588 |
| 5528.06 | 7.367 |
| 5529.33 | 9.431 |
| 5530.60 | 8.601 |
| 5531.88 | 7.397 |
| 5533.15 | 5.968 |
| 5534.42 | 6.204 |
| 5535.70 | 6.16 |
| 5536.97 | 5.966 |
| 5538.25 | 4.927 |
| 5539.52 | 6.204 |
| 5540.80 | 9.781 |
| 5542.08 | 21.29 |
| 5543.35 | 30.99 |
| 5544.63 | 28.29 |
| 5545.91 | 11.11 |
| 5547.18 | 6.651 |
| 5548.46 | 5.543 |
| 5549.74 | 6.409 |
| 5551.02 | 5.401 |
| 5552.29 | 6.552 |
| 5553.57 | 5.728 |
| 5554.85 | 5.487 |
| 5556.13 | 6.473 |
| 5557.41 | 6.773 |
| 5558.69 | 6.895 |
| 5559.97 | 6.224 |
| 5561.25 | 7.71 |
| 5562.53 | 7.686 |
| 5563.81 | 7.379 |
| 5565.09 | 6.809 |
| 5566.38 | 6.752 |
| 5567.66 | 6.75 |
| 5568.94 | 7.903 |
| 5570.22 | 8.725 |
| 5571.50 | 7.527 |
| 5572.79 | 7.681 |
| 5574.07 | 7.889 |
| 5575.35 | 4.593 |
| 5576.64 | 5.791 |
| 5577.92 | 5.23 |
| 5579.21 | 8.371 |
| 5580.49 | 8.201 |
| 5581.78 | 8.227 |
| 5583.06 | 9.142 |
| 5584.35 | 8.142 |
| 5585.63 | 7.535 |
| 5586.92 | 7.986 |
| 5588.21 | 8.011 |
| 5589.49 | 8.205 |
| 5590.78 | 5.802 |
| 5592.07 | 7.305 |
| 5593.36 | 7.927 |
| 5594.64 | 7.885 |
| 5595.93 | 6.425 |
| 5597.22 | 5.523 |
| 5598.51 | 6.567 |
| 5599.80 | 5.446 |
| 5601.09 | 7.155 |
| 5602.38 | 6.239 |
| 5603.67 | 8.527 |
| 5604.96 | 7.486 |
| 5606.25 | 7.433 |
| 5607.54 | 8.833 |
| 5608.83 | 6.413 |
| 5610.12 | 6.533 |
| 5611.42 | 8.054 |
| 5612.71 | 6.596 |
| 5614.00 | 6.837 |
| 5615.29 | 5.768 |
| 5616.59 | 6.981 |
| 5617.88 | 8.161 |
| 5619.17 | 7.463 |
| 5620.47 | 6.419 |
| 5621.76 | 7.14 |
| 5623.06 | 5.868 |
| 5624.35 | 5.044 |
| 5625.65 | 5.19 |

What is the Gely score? 0.12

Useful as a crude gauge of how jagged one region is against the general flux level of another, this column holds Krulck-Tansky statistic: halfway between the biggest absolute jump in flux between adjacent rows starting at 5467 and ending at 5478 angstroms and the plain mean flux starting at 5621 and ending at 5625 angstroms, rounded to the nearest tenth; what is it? 3.6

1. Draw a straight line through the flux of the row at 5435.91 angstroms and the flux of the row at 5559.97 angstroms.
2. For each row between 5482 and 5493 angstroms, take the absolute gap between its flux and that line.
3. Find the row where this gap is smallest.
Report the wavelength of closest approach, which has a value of 5490.00 angstroms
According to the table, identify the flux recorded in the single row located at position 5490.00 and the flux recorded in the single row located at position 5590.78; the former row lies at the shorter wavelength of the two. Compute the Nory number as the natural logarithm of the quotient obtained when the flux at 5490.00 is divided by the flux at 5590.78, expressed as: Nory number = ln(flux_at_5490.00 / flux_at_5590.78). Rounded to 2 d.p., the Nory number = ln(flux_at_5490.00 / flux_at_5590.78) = 0.21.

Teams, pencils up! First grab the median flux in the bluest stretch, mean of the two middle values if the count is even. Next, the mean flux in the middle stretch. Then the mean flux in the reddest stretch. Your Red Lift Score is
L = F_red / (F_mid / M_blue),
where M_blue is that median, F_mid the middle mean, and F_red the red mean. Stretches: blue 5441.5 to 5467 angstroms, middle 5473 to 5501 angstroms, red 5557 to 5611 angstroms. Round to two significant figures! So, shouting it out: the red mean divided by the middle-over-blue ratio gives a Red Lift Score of 7.1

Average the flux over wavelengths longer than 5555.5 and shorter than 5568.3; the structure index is 6.9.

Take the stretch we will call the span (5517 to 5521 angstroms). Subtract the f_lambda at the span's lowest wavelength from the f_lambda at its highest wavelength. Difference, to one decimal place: -1.8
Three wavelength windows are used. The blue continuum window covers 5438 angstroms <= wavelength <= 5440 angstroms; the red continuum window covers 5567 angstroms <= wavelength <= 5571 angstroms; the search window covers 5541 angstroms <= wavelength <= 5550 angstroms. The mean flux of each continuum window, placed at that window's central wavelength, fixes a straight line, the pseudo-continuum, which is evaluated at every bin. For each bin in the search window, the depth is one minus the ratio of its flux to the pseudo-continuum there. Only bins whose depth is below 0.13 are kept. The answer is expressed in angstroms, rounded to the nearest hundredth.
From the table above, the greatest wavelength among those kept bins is 5545.91 angstroms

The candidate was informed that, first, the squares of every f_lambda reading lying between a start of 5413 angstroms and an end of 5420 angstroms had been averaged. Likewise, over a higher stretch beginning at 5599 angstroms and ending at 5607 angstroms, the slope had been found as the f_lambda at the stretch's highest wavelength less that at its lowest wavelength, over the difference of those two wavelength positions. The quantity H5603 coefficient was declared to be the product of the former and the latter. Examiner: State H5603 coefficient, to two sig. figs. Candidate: 18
